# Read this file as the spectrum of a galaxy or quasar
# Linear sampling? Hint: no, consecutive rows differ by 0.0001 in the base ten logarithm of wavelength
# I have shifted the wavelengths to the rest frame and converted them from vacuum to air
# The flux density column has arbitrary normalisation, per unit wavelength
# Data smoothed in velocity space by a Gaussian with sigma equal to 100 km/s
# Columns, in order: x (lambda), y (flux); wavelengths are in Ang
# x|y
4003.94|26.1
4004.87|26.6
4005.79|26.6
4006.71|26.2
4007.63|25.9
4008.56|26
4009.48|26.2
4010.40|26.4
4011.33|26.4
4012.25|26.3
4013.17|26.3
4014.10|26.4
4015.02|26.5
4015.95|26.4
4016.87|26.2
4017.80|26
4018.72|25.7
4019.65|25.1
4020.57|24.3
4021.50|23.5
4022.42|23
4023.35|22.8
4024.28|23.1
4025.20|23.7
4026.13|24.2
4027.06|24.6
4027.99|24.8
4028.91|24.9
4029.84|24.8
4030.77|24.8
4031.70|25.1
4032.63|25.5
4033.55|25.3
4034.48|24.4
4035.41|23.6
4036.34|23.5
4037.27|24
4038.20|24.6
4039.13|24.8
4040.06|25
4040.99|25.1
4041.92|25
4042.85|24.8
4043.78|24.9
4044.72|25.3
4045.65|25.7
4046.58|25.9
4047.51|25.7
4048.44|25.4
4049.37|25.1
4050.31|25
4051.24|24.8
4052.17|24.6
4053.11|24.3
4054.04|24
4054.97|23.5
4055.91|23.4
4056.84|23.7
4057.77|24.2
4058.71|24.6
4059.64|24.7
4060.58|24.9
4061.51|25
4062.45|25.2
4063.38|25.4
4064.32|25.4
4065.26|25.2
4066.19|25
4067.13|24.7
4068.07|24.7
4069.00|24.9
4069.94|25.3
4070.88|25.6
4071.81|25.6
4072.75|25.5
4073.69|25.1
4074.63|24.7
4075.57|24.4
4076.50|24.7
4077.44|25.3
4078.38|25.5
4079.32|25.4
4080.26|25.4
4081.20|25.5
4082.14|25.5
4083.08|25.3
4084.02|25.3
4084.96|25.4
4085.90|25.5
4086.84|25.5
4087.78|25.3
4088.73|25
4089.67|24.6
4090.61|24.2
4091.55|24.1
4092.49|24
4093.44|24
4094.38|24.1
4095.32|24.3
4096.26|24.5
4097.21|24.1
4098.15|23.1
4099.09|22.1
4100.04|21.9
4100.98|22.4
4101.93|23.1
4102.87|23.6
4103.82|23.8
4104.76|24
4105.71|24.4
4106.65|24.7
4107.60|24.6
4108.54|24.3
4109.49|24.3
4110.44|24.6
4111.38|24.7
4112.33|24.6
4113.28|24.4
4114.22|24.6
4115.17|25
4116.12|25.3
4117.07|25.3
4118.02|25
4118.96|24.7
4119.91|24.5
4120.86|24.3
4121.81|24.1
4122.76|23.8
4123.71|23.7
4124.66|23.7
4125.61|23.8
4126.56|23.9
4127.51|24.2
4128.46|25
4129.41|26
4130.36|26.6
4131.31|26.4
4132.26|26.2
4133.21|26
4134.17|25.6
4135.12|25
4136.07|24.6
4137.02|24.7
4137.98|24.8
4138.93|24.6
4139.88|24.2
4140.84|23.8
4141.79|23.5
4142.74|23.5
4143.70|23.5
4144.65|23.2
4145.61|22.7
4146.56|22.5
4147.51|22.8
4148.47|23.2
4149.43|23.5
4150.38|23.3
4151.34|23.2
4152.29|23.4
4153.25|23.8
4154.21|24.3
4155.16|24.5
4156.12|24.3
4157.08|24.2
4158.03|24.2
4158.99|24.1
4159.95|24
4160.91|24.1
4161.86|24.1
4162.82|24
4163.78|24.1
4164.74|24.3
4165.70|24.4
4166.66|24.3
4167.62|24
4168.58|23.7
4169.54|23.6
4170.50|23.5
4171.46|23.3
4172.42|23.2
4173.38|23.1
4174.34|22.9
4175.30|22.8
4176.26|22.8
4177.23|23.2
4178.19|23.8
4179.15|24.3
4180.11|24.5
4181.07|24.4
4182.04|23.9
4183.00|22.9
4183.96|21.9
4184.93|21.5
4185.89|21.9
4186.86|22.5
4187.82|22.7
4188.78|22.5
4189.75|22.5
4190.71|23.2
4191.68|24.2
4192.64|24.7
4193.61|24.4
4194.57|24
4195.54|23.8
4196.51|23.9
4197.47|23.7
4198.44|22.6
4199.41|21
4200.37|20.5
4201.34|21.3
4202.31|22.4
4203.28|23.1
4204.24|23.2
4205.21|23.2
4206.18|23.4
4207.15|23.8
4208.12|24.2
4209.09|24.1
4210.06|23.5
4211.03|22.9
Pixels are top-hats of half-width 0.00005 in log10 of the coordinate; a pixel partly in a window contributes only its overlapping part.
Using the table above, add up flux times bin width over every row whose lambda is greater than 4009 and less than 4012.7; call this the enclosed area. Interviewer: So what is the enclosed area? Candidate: 97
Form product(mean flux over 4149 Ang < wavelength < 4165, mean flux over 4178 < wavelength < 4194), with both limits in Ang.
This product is 558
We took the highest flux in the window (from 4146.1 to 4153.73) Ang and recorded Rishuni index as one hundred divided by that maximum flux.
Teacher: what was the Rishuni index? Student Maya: 4.20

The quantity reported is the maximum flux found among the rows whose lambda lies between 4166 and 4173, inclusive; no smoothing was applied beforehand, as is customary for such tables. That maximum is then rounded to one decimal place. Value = 24.3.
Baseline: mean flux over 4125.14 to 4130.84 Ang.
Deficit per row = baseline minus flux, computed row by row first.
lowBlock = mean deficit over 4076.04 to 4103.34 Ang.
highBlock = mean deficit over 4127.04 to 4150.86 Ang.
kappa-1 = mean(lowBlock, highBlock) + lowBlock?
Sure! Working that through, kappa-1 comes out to 1.0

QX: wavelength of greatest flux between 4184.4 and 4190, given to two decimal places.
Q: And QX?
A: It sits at 4187.82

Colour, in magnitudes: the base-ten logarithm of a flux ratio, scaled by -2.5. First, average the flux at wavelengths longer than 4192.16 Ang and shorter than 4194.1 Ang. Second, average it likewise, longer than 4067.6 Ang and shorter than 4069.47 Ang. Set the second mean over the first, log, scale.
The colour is -0.011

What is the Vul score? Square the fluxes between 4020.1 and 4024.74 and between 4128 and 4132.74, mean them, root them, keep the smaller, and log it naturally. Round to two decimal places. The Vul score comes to 3.15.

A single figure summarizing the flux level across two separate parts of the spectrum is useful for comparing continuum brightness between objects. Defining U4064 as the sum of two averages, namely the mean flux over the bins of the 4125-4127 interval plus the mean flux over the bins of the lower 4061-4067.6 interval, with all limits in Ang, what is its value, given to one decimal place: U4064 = 49.0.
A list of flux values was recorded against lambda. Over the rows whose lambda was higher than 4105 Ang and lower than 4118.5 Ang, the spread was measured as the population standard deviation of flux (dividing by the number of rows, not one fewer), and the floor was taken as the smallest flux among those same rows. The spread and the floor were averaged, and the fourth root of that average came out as 1.87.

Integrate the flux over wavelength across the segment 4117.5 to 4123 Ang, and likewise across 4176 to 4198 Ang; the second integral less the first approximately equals 379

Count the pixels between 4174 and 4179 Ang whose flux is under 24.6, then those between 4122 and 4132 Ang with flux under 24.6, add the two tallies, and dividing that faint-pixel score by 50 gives 0.22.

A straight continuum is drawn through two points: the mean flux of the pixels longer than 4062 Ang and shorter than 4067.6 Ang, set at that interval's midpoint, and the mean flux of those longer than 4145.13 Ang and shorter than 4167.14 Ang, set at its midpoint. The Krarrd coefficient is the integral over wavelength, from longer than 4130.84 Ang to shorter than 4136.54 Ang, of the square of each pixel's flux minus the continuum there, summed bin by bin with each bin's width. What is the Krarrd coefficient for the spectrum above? 15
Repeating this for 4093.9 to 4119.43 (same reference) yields 27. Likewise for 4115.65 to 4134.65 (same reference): 27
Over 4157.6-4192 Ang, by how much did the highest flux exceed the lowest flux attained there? 3.0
